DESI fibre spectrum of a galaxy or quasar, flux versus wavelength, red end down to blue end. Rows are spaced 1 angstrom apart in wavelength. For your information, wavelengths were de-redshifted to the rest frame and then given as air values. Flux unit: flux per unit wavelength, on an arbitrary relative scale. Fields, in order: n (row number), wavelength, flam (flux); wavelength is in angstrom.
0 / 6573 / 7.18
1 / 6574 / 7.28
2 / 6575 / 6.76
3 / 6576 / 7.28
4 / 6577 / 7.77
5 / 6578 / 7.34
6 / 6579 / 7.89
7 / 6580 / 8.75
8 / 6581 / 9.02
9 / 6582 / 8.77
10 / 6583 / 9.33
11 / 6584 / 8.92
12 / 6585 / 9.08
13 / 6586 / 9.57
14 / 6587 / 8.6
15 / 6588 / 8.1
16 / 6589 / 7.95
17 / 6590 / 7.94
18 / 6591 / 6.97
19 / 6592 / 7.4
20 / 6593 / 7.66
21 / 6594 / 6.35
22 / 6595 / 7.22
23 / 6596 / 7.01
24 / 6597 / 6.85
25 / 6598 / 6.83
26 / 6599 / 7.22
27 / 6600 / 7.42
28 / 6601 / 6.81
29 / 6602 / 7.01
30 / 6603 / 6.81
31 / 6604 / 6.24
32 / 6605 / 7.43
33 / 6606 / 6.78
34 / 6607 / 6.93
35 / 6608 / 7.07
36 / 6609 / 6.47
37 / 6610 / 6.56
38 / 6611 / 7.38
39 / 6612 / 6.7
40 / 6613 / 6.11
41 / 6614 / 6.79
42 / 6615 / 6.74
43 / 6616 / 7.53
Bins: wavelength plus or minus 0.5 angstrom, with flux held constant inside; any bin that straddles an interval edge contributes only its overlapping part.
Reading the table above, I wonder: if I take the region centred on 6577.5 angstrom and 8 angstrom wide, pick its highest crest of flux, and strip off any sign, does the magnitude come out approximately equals 9.0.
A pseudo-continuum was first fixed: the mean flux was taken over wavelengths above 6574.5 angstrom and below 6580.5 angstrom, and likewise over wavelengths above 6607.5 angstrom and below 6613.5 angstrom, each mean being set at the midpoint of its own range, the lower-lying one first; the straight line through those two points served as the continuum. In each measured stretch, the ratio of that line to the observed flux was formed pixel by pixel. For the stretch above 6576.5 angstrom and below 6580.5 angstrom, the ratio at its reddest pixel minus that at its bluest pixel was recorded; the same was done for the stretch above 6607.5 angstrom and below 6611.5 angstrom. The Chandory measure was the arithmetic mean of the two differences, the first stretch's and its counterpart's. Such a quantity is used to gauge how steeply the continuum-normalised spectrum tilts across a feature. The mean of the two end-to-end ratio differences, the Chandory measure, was -0.09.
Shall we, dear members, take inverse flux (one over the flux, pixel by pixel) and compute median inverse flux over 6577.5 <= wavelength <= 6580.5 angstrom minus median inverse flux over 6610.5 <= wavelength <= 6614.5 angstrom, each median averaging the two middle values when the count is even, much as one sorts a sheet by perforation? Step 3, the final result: -0.022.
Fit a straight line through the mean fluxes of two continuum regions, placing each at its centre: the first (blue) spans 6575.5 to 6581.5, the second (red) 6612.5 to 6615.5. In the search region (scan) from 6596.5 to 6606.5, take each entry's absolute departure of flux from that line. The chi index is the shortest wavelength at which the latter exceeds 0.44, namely 6604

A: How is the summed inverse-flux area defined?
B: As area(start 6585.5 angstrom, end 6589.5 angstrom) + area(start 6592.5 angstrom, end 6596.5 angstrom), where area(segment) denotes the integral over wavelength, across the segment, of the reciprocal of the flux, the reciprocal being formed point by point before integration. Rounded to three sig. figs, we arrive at 1.04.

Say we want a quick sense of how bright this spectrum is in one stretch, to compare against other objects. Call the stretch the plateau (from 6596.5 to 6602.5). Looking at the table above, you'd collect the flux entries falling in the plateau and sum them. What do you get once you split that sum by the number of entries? 7.02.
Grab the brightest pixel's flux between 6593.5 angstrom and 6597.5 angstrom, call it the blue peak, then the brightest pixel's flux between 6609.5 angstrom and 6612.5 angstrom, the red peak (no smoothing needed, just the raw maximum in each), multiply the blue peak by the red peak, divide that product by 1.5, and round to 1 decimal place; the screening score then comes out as 35.5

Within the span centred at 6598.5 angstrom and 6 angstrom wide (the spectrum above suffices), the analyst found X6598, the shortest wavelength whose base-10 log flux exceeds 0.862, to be 6600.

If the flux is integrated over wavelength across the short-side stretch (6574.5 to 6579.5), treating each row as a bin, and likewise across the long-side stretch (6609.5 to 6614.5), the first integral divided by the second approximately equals 1.10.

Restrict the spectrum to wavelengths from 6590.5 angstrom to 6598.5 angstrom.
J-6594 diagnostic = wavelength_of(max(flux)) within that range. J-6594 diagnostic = 6593 angstrom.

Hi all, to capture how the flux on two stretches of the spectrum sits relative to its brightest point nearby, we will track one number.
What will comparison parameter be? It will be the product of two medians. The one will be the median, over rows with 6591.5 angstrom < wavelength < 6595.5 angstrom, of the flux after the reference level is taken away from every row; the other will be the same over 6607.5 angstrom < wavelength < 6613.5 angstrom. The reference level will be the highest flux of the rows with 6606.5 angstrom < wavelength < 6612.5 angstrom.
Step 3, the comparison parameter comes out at 0.05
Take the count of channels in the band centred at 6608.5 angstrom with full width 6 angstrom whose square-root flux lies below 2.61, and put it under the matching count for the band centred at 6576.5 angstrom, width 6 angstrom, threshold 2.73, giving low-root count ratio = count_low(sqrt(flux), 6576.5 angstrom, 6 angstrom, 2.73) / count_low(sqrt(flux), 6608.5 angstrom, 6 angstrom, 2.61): 1.3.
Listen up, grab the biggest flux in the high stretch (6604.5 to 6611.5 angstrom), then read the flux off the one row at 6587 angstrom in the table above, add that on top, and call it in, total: 16.0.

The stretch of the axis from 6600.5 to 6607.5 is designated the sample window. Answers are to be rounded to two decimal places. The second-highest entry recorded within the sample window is 7.01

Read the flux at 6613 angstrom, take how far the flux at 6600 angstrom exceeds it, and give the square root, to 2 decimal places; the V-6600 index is 1.14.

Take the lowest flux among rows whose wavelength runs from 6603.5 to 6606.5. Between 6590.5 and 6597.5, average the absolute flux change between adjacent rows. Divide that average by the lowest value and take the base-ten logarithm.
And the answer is -1.06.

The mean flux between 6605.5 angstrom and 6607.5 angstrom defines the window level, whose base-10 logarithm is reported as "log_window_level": 0.836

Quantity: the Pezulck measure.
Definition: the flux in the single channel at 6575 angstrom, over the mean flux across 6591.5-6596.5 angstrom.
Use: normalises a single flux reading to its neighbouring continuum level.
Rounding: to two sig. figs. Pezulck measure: 0.95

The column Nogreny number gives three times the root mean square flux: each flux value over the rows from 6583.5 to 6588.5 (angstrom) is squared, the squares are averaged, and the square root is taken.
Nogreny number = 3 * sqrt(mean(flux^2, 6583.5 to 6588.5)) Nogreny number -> 26.6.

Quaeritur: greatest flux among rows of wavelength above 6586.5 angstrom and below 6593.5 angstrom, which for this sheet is 8.6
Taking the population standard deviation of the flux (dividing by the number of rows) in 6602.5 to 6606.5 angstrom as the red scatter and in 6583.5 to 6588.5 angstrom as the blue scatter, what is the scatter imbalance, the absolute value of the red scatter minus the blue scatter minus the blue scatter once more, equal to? 0.6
